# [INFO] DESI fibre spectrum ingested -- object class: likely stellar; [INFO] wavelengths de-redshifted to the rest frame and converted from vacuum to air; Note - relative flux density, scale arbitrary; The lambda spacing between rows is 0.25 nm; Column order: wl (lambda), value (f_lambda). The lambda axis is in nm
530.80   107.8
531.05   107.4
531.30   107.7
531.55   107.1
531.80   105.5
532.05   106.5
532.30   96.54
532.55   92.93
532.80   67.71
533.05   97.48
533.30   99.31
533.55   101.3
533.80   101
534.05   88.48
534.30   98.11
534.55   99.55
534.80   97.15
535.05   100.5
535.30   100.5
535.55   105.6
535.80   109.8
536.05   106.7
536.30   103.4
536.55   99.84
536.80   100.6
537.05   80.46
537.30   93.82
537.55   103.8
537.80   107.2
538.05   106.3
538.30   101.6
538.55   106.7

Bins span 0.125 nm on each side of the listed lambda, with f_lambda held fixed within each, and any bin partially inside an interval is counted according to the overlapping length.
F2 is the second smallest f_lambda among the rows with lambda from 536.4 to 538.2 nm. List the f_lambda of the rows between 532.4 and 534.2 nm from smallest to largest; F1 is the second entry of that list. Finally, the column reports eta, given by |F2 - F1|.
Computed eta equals 5.3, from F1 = 88.48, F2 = 93.82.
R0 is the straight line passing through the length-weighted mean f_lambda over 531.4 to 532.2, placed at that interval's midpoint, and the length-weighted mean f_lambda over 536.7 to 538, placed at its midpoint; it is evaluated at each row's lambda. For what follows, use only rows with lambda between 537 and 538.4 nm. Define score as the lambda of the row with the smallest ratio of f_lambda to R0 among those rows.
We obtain 537.05 nm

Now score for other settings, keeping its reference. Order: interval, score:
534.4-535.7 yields 534.80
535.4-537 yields 536.55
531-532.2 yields 531.80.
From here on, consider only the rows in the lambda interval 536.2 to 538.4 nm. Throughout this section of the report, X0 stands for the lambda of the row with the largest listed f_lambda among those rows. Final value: 537.80 nm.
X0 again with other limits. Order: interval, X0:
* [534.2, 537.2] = 535.80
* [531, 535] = 531.30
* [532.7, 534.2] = 533.55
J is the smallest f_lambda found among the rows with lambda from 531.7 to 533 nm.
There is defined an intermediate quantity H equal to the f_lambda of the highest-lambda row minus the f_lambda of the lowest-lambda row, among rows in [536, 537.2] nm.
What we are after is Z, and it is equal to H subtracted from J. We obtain 94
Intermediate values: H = -26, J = 67.71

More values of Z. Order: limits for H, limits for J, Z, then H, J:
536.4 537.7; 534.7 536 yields 93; 4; 97.15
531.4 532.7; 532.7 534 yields 82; -14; 67.71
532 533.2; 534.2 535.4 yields 106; -9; 97.15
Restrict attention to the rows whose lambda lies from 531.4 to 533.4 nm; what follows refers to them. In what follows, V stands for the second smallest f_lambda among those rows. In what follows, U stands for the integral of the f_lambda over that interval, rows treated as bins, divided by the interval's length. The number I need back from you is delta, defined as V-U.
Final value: -3.8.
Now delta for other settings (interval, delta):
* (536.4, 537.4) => -0.1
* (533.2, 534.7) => 0.2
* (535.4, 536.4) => -0.7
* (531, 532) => 0.2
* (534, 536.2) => -4.0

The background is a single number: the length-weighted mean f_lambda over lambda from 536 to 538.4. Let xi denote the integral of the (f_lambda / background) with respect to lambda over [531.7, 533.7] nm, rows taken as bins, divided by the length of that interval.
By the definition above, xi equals 0.96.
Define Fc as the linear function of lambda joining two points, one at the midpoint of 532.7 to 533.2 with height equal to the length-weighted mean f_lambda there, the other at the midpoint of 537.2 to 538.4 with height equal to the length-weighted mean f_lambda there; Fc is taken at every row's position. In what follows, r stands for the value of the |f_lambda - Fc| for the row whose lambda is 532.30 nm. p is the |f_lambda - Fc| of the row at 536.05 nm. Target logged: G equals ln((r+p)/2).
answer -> 2.5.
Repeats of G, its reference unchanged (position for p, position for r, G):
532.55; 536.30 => 2.1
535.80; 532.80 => 2.7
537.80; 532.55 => 2.0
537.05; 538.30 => 2.4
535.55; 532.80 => 2.6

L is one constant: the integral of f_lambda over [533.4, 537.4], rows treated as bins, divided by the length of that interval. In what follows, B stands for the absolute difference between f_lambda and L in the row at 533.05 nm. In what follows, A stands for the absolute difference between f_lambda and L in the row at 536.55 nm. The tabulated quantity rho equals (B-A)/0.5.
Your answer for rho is 2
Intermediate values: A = 0.6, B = 2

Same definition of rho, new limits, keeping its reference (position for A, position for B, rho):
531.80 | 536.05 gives 2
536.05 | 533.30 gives -15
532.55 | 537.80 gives 3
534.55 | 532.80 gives 62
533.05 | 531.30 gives 14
